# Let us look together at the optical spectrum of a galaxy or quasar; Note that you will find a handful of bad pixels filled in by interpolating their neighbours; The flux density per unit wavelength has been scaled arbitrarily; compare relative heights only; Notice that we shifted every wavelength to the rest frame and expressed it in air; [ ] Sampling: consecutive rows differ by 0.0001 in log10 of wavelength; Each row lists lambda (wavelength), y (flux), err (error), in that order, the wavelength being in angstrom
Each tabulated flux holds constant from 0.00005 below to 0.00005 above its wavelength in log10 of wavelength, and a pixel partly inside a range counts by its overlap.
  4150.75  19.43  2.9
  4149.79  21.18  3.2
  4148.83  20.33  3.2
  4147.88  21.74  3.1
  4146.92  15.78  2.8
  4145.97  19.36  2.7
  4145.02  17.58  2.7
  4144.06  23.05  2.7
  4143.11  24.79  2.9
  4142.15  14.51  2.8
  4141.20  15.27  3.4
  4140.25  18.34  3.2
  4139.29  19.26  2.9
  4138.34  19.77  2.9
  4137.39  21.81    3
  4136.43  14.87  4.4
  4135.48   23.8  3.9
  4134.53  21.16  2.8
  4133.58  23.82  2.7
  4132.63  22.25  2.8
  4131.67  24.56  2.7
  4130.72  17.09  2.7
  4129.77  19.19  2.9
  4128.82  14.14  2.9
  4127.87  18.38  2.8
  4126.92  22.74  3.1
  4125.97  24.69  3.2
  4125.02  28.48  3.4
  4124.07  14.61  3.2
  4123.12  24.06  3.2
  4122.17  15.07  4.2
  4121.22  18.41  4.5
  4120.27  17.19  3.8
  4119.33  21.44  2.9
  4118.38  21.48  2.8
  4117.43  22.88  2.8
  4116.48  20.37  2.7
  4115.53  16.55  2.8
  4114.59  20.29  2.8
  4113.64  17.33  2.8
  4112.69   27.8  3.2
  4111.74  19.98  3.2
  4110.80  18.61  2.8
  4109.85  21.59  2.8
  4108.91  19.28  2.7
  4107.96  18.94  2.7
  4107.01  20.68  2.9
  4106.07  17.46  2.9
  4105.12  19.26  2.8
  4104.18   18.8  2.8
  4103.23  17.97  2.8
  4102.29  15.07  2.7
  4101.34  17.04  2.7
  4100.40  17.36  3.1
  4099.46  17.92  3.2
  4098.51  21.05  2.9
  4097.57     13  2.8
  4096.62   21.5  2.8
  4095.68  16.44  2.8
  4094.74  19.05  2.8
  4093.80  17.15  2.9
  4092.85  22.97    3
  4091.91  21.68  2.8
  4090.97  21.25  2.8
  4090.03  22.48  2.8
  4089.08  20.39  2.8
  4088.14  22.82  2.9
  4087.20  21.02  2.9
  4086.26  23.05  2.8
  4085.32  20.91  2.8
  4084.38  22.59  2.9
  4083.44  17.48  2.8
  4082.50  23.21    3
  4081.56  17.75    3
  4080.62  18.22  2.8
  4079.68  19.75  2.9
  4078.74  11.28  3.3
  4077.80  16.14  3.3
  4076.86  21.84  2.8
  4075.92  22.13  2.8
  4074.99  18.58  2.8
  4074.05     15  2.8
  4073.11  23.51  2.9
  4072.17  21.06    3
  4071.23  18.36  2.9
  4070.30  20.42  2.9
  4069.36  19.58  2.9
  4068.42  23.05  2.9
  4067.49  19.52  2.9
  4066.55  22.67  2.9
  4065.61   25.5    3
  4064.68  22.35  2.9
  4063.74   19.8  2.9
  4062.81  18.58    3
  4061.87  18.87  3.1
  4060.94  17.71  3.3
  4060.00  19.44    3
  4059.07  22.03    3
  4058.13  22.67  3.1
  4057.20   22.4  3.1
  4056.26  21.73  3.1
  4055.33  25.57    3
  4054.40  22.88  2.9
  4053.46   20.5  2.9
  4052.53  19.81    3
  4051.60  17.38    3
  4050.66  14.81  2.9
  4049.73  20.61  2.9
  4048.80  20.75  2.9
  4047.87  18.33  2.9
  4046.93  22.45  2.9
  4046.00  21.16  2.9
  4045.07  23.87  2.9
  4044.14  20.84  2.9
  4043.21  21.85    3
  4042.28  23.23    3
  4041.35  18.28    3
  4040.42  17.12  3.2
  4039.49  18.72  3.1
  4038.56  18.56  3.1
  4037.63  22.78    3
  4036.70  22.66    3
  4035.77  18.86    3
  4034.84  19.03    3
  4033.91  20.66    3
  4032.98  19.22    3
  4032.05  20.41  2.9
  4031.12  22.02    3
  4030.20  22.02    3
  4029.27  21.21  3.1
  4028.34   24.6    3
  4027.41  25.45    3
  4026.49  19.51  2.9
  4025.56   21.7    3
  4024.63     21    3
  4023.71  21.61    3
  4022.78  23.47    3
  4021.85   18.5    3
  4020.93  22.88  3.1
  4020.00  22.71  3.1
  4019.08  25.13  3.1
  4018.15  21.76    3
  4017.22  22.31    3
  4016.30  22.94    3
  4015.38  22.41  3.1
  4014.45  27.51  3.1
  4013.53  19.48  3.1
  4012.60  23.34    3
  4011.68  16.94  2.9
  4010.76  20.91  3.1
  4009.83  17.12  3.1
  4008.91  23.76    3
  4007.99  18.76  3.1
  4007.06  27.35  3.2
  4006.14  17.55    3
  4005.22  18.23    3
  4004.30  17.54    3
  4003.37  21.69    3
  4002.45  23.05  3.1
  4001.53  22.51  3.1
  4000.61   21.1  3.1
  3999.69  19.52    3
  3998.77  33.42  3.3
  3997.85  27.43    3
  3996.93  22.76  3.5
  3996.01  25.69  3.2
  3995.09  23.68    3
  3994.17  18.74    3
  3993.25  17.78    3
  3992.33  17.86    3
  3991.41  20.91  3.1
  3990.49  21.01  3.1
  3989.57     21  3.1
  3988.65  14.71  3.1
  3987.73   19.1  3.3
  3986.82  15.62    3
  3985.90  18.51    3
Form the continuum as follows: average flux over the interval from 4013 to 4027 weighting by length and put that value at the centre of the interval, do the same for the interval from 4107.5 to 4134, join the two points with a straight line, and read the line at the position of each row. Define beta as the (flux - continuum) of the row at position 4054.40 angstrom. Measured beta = 1.3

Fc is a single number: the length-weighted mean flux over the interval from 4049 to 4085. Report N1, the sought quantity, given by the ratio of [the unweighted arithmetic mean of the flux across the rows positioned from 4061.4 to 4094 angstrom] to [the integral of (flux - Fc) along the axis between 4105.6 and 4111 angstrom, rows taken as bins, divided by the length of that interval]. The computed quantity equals -31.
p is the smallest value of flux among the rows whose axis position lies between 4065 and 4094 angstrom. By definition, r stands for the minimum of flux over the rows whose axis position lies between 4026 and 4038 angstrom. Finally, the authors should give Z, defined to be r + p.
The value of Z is 30.1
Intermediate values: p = 11.28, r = 18.86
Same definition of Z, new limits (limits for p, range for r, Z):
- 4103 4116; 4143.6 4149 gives 32.3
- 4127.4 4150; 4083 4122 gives 27.1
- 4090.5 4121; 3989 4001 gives 30.8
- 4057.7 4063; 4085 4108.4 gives 30.7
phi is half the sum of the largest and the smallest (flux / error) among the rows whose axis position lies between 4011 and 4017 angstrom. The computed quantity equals 7.4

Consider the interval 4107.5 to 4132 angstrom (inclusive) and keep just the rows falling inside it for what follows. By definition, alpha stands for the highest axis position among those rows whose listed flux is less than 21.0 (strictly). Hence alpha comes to 4130.72 angstrom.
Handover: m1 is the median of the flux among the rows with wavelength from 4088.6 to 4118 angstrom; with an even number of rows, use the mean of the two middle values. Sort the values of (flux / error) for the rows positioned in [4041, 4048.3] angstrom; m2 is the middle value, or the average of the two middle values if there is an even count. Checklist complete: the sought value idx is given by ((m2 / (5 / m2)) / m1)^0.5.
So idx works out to 0.74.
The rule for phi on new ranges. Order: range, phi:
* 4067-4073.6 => 7.2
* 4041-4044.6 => 6.9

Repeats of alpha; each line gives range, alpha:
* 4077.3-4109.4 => 4108.91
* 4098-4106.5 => 4106.07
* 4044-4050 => 4049.73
